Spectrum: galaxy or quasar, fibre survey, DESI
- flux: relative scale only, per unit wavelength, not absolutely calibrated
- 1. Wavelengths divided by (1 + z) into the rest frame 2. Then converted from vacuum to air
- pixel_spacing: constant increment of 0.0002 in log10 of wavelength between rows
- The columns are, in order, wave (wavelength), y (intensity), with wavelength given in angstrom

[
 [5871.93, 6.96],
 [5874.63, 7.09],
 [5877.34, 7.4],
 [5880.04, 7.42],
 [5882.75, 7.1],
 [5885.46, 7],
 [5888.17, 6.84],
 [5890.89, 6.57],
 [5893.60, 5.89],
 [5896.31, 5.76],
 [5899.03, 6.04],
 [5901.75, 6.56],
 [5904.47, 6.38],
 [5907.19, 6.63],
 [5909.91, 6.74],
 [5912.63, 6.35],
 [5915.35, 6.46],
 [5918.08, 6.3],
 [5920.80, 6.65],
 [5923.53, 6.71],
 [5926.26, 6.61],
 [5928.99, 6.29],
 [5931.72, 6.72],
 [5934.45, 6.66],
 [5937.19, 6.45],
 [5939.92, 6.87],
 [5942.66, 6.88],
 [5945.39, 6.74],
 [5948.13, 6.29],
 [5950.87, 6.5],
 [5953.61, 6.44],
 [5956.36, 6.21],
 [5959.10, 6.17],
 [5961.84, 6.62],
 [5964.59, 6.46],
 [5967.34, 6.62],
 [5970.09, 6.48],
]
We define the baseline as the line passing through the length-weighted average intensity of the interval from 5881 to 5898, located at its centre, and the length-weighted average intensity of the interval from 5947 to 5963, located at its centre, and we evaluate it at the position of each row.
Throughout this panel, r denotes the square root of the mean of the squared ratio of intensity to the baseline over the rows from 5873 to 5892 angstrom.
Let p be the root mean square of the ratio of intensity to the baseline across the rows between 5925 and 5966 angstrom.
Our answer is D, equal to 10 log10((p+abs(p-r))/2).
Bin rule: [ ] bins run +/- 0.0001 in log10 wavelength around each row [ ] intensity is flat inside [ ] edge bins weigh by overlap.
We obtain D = -2.68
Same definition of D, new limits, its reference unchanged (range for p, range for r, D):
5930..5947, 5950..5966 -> -2.63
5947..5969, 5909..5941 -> -2.93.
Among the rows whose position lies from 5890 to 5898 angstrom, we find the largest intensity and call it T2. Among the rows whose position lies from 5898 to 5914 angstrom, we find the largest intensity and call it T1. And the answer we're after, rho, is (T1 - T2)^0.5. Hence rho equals 0.41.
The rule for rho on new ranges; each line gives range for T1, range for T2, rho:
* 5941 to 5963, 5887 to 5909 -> 0.20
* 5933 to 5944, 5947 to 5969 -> 0.51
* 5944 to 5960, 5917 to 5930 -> 0.17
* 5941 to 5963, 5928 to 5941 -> 0.10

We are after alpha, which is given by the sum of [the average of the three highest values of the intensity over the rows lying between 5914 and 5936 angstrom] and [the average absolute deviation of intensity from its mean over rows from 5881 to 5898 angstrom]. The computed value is 7.2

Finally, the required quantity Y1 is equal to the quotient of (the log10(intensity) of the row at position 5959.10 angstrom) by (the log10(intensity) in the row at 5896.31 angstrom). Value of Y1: 1.04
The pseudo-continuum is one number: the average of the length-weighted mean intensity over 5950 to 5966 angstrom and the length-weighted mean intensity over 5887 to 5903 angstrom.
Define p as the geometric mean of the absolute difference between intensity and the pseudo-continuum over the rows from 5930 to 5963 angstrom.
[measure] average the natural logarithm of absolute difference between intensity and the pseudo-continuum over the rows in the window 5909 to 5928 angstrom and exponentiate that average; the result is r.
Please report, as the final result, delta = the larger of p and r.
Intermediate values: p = 0.21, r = 0.140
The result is 0.211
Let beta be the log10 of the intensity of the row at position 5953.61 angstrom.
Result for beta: 0.809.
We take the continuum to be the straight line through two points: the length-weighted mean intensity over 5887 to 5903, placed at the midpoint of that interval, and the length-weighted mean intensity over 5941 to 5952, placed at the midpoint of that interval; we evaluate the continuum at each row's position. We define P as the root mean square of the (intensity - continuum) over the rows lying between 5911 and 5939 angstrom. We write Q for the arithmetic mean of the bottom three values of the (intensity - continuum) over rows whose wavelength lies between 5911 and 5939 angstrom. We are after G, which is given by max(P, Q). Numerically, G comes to 0.16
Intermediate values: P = 0.16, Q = -0.14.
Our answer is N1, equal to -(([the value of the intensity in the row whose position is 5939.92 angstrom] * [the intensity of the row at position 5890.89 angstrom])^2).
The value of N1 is -2037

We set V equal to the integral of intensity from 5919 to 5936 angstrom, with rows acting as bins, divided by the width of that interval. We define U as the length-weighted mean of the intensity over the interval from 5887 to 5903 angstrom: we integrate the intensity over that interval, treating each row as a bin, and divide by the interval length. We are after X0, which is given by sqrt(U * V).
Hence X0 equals 6.43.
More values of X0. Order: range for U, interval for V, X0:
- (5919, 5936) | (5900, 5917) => 6.55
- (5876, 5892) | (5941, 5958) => 6.78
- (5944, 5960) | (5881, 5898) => 6.47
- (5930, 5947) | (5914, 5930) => 6.61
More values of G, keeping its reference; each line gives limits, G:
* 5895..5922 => 0.26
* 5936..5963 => 0.30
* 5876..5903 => 0.75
